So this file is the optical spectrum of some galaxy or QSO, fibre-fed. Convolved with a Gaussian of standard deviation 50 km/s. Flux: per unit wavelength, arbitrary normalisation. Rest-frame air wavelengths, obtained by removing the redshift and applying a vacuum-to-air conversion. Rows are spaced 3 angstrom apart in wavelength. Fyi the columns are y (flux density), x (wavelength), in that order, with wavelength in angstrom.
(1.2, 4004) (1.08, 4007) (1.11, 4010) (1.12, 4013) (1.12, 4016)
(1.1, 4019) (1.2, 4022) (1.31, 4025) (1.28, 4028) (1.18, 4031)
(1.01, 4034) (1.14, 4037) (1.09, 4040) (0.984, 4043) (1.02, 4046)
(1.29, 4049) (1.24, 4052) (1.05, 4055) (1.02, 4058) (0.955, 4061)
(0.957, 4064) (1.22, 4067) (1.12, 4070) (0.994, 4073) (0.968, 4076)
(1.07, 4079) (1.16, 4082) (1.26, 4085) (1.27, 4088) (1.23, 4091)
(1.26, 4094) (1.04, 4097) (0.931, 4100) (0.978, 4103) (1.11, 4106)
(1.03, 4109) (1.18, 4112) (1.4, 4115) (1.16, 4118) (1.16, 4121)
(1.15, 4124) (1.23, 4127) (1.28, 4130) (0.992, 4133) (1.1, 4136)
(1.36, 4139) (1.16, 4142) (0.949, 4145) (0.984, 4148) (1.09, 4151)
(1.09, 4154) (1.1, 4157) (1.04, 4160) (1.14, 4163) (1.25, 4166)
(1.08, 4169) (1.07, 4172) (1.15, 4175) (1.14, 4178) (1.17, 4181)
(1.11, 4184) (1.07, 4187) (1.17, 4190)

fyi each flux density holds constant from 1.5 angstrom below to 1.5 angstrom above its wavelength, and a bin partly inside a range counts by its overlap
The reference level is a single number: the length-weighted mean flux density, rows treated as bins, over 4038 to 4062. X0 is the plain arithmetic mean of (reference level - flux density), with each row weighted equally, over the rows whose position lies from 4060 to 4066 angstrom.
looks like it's 0.13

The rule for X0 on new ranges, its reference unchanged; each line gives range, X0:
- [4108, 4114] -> -0.02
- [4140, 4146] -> 0.03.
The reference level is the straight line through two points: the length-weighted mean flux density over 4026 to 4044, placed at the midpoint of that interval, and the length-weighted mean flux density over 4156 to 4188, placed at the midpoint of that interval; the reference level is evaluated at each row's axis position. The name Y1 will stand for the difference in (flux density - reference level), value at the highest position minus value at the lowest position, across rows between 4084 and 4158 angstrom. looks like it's -0.16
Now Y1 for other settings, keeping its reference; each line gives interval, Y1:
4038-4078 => -0.12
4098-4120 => 0.23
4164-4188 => -0.18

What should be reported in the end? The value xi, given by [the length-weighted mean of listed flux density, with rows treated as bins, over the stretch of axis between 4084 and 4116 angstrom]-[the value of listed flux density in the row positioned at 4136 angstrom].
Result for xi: 0.05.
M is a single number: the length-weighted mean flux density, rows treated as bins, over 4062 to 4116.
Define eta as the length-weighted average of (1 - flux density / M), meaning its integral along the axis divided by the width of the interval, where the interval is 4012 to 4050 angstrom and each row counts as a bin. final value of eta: -0.02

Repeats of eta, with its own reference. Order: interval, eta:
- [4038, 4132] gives 0.00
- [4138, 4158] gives 0.02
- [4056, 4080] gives 0.07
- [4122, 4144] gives -0.05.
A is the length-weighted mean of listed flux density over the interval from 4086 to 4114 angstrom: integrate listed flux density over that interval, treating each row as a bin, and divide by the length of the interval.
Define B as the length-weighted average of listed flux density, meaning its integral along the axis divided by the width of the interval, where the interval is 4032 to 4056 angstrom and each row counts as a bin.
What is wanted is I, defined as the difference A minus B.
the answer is 0.016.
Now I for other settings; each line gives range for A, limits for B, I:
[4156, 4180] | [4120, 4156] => -0.005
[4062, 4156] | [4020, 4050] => -0.023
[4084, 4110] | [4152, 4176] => 0.009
